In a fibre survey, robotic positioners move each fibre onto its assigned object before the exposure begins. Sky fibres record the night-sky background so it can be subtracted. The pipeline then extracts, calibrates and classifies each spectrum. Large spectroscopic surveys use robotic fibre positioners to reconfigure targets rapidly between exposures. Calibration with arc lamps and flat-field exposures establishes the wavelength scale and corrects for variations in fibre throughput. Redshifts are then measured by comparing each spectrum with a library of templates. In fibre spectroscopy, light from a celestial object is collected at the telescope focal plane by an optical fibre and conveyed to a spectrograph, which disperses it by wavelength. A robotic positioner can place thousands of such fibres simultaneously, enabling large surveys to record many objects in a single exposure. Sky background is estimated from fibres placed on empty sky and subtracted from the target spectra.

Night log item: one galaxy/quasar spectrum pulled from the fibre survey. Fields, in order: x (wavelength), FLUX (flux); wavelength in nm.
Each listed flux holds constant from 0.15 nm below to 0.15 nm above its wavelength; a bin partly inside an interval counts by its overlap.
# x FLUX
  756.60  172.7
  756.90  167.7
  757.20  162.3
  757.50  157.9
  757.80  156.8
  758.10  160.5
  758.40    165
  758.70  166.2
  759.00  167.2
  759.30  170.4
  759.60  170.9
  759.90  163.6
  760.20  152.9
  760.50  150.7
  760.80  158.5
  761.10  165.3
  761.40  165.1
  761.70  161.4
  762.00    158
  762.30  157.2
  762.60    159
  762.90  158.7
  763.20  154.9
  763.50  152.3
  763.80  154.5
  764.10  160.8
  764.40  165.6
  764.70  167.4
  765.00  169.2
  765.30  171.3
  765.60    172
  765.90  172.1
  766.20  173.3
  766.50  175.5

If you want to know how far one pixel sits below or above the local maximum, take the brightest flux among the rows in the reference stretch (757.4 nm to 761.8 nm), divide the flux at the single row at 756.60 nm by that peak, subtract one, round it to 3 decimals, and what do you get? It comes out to 0.011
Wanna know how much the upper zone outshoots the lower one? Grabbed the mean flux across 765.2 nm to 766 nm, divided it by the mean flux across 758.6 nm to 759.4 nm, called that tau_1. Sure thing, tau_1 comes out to 1.02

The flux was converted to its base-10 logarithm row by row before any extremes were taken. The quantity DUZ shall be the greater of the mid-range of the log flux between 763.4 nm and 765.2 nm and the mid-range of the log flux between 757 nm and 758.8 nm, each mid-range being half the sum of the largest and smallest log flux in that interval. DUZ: 2.208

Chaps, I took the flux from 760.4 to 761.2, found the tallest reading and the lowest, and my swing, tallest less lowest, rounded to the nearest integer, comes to 15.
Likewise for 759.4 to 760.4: 18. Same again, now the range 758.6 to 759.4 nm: 4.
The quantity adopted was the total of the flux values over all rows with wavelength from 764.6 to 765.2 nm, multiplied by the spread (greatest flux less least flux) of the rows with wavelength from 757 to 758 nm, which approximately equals 1851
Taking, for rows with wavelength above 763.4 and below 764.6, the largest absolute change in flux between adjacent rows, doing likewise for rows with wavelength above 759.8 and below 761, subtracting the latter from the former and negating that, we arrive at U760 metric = 4.4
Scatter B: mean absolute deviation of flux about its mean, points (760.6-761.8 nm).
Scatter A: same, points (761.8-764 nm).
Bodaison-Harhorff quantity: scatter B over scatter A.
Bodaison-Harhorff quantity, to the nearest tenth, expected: 1.2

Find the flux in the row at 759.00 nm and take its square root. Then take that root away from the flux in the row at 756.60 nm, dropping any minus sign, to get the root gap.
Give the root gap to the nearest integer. 160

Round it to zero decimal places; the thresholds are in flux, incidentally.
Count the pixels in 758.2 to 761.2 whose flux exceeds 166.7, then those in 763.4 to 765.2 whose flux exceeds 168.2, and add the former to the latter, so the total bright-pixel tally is 4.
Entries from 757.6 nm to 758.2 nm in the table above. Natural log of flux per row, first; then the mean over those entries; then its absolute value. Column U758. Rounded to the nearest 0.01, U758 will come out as 5.07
